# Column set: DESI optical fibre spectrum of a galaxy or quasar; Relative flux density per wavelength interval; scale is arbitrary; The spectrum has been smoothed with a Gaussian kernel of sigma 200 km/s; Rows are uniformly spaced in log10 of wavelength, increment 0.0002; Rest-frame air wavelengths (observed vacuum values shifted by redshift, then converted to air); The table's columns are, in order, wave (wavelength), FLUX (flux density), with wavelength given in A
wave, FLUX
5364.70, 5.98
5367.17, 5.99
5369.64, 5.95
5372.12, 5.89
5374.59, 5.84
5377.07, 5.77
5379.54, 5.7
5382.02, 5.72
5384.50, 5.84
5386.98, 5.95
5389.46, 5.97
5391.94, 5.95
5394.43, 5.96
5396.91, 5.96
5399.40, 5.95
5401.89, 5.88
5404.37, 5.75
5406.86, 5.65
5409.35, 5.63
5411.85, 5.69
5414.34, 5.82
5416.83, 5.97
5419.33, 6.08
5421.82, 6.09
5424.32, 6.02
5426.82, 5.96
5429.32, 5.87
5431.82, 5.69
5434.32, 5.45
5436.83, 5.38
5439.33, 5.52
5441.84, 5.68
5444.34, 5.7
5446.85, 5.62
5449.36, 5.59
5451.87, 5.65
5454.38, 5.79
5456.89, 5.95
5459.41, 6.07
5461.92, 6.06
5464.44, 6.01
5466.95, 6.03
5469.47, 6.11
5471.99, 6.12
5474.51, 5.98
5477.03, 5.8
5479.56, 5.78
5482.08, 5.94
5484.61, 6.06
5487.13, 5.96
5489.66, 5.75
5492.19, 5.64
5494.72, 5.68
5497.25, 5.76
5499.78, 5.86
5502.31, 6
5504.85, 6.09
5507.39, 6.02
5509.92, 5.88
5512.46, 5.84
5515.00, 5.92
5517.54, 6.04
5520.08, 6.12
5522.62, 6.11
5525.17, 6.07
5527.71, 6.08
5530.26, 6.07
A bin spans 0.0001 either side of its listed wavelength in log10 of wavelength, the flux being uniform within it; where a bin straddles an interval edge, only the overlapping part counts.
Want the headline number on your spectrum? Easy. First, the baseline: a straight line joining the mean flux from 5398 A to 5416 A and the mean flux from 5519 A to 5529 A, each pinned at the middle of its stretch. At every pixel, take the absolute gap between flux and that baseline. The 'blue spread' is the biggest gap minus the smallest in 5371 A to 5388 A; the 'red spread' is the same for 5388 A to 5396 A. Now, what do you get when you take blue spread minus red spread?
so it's 0.20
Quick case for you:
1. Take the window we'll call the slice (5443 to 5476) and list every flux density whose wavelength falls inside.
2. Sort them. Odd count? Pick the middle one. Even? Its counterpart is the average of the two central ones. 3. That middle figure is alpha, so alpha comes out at 5.98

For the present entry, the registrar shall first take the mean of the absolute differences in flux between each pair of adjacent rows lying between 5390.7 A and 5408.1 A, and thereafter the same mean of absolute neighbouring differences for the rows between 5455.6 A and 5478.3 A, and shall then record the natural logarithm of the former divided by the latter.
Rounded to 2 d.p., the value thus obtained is -0.36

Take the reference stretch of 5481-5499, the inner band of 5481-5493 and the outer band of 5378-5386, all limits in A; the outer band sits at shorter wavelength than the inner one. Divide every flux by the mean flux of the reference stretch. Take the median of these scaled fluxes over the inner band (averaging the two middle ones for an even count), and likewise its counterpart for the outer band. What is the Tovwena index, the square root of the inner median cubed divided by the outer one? 1.04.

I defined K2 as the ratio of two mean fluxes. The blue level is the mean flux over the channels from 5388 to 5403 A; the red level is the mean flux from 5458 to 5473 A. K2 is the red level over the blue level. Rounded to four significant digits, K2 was 1.020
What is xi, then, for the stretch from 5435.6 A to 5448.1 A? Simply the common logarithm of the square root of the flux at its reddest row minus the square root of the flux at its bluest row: -1.29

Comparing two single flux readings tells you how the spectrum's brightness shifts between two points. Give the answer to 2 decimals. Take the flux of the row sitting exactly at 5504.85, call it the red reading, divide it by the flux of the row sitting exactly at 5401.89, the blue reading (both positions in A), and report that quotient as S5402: 1.04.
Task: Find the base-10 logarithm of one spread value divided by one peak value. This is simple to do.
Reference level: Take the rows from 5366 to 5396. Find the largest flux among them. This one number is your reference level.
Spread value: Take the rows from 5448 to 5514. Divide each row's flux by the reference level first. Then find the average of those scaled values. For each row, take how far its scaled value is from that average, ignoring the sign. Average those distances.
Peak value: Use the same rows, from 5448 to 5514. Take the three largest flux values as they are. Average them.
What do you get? -2.42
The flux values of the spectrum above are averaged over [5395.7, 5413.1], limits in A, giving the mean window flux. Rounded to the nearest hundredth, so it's 5.79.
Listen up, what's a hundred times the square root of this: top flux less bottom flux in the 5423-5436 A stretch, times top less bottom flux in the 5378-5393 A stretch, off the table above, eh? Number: 39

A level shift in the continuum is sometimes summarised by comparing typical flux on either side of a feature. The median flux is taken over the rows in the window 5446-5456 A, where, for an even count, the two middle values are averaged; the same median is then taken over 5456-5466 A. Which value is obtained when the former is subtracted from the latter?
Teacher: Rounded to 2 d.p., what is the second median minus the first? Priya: 0.40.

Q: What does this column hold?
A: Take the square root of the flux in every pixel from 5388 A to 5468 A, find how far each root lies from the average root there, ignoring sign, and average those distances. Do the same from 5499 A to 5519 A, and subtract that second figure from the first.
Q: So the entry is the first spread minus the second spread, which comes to 0.019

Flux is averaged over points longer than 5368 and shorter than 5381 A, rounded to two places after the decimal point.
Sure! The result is 5.83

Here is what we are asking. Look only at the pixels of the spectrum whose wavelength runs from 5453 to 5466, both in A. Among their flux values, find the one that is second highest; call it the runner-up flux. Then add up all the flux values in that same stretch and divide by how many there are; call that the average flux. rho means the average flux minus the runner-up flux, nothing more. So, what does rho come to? -0.084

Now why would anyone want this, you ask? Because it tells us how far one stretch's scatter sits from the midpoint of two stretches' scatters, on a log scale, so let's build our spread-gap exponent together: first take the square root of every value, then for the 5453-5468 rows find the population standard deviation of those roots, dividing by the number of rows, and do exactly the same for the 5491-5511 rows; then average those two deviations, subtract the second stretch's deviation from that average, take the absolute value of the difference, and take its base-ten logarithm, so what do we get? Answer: -2.22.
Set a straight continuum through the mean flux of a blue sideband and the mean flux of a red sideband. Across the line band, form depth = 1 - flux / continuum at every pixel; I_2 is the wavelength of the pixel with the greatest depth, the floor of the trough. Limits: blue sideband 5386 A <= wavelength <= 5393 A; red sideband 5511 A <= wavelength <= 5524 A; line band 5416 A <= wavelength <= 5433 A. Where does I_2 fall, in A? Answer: 5431.82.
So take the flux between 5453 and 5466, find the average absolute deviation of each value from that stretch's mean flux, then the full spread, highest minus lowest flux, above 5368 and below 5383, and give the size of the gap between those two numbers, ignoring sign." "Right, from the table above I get 0.17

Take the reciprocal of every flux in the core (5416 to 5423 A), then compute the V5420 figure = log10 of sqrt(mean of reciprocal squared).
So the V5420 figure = -0.781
